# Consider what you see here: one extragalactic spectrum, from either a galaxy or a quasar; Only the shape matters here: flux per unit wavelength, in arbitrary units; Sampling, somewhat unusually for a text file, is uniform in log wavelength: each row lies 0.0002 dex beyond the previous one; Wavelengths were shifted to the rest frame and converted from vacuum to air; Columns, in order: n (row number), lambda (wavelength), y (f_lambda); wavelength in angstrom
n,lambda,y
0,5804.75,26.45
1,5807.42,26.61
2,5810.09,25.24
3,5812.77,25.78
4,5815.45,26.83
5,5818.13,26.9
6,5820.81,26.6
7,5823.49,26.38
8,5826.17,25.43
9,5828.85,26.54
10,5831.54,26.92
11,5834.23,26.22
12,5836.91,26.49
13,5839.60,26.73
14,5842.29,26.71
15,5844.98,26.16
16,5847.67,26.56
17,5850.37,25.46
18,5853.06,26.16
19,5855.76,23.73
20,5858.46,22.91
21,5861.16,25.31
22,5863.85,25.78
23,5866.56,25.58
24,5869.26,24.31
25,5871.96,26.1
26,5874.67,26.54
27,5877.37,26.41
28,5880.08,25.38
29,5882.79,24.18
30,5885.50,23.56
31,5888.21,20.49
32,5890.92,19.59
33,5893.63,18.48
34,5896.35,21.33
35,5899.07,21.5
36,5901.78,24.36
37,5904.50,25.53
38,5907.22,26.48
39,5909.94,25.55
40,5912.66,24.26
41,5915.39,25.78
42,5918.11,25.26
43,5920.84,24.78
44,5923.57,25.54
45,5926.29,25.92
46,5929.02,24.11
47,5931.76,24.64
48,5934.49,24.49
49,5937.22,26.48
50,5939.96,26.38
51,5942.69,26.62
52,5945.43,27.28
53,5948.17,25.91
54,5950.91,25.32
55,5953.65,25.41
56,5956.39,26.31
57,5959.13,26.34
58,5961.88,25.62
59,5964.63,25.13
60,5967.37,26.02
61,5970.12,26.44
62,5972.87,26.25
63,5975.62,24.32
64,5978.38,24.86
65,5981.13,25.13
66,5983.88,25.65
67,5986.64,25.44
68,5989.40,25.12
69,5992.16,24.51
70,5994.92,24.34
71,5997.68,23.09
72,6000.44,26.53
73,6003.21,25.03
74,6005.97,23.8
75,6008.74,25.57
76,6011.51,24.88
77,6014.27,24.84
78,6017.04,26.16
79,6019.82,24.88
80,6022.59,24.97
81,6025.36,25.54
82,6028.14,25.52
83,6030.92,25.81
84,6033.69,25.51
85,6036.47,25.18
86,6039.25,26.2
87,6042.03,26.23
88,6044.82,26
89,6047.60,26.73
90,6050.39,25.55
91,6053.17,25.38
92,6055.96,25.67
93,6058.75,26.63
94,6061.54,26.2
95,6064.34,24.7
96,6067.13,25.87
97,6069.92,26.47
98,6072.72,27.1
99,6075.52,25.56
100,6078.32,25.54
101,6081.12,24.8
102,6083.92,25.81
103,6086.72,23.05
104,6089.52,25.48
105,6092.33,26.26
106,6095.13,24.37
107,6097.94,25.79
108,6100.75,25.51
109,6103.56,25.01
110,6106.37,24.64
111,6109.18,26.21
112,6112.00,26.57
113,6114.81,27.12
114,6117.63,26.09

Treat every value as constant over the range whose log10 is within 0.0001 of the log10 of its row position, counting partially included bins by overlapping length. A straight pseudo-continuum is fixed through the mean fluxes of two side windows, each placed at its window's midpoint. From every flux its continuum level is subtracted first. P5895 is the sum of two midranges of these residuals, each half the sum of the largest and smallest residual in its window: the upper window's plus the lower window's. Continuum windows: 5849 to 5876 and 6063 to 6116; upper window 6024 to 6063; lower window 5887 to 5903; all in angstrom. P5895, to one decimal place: -3.4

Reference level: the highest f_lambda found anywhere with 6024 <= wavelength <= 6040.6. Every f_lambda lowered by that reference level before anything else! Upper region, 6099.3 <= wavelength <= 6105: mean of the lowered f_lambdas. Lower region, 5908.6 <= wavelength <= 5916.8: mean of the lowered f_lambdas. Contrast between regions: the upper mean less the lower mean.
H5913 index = 0.06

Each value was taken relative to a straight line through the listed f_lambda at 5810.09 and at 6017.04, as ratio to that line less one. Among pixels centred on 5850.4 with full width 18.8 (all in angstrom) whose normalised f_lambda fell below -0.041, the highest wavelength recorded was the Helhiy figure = 5858.46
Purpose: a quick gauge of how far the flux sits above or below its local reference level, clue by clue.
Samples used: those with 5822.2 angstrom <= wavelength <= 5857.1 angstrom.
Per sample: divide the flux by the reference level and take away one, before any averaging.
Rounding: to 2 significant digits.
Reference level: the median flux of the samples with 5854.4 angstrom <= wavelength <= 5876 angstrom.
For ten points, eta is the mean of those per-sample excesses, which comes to 0.026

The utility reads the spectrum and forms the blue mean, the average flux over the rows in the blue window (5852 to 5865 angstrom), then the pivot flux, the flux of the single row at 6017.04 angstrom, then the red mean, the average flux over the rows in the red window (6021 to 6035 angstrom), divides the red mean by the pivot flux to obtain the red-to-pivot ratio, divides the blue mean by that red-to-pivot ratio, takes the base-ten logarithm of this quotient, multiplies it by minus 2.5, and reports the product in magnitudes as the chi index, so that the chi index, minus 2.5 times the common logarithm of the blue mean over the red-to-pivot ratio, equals -3.51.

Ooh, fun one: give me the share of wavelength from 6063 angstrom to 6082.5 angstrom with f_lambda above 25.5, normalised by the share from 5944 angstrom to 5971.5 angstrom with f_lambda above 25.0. 0.71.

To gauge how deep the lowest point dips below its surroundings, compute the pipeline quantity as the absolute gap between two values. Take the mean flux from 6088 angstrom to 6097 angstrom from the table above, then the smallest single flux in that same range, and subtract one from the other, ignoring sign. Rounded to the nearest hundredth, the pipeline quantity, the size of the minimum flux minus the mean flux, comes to 1.00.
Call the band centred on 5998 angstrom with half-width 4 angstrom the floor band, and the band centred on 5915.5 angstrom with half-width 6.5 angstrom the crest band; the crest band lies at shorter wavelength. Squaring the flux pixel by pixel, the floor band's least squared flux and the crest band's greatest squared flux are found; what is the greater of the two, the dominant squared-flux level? 665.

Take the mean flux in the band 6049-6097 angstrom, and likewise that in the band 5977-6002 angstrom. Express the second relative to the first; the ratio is 0.98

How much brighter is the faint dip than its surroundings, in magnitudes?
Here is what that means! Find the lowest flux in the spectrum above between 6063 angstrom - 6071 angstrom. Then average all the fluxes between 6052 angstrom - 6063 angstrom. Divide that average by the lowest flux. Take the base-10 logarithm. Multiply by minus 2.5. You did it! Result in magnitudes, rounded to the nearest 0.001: -0.054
